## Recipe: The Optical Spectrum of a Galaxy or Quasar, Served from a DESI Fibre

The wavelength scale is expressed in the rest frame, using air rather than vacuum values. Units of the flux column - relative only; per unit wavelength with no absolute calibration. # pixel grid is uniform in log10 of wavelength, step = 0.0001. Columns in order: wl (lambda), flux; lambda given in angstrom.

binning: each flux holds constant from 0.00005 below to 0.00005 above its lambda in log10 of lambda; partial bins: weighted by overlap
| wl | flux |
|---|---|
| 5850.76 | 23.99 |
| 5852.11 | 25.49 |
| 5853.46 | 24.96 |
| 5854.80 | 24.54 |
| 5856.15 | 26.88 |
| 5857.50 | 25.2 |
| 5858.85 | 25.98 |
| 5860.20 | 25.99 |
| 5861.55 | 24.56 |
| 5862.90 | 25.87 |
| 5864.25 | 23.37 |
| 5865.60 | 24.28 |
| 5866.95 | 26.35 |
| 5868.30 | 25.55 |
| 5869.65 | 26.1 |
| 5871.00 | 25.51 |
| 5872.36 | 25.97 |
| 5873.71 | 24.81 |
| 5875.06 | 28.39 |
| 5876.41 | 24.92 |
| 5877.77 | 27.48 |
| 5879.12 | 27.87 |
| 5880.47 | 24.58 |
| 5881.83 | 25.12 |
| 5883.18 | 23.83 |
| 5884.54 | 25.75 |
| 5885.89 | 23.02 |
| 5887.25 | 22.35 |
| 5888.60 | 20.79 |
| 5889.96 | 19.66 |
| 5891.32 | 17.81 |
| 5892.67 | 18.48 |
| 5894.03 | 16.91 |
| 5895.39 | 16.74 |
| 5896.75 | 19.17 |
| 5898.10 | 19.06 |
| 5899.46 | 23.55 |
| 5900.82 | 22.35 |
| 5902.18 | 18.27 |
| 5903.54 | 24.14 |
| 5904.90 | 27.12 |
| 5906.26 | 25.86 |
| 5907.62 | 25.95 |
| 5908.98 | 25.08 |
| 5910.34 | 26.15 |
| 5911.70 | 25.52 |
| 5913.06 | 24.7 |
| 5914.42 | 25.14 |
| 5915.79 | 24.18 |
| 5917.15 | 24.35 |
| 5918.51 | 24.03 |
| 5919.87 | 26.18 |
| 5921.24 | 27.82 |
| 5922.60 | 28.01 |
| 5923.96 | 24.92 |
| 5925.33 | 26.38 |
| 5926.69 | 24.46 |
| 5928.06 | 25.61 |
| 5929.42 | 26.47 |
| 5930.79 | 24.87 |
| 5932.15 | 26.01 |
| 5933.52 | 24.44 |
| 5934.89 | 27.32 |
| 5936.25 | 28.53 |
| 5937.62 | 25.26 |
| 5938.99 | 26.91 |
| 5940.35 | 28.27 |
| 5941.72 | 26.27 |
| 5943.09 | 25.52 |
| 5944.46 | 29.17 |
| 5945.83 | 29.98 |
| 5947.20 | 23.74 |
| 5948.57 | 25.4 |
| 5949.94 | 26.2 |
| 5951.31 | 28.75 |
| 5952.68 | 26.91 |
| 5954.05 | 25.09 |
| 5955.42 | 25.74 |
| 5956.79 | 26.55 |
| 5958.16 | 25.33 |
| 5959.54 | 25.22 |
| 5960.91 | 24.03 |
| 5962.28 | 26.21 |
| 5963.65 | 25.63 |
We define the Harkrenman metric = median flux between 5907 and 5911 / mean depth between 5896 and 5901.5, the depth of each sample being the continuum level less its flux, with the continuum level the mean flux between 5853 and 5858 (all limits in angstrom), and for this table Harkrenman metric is 6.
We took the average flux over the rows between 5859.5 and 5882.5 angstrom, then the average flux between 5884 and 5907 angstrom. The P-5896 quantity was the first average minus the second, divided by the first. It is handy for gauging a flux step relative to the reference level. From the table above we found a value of 0.17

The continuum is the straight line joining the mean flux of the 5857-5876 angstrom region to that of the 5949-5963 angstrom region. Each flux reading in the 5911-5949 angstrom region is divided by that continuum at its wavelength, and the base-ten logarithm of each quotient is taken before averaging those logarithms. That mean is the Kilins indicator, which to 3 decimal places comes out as 0.002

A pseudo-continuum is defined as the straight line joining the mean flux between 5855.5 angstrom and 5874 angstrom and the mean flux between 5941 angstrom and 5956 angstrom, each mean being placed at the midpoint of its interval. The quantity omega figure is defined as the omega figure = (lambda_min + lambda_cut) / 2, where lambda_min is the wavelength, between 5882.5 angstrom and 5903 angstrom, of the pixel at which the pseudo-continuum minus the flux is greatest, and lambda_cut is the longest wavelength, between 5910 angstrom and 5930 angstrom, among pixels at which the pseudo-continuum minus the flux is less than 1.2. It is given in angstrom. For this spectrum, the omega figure 5912.4 angstrom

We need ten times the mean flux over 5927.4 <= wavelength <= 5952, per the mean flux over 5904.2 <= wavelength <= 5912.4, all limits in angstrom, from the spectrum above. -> 10.3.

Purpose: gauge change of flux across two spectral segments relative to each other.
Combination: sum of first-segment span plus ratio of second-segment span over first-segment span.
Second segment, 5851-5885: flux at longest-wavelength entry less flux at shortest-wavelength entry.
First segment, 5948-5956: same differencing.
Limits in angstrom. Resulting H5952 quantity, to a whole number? 1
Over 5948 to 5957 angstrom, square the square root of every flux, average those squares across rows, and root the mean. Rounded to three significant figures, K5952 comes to 5.14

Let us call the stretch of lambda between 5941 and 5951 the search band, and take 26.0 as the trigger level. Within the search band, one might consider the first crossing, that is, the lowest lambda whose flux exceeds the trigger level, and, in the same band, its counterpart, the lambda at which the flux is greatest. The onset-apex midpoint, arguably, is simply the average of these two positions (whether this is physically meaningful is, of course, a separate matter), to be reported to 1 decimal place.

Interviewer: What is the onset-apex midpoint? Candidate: 5943.8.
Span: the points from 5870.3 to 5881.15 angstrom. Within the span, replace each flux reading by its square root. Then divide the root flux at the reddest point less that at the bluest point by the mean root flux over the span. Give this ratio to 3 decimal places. -0.018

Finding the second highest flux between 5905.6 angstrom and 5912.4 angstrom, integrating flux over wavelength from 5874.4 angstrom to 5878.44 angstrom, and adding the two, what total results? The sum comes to 135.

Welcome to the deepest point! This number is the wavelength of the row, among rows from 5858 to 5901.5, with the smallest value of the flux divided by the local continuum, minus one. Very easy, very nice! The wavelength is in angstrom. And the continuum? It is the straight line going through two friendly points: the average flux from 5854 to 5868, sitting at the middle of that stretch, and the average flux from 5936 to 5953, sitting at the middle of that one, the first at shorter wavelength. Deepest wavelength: 5895.39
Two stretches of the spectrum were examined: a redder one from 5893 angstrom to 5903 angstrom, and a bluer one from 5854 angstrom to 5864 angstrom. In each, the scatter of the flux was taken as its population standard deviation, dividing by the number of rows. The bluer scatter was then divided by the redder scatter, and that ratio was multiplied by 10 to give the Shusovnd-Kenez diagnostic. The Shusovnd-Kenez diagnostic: 3.3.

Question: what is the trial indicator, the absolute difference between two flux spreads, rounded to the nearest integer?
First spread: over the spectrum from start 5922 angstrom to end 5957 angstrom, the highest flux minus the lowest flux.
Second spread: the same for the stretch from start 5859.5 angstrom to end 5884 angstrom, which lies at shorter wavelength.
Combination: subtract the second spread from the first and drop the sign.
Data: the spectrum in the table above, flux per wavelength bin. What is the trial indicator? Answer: 1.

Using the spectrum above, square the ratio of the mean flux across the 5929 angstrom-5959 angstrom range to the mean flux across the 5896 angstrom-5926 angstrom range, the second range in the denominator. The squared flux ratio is 1.17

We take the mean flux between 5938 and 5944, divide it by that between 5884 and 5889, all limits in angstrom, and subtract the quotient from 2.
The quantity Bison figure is 0.84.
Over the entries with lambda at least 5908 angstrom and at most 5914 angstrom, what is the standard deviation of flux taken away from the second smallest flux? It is 24.5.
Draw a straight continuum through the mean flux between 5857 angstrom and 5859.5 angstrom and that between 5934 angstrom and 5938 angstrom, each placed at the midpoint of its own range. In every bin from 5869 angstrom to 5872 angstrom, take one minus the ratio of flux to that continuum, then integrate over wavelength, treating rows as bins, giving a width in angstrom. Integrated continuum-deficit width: 0.00 angstrom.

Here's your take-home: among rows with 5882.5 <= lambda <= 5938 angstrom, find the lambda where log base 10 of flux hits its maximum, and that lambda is 5936.25 angstrom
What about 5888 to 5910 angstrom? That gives 5904.90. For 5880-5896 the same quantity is 5884.54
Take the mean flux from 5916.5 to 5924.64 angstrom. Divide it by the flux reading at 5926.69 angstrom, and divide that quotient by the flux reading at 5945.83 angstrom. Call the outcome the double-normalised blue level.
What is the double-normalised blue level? 0.0353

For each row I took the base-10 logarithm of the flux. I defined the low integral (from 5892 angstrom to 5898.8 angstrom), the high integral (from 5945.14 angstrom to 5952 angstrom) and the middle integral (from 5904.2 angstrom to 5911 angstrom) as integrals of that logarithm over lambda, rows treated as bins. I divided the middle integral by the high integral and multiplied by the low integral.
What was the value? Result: 8.40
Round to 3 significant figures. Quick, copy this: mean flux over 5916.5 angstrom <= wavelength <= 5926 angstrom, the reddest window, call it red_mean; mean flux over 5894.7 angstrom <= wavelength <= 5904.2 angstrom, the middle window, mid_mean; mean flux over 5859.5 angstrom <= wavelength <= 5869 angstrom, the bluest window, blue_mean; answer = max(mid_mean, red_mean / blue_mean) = 20.5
